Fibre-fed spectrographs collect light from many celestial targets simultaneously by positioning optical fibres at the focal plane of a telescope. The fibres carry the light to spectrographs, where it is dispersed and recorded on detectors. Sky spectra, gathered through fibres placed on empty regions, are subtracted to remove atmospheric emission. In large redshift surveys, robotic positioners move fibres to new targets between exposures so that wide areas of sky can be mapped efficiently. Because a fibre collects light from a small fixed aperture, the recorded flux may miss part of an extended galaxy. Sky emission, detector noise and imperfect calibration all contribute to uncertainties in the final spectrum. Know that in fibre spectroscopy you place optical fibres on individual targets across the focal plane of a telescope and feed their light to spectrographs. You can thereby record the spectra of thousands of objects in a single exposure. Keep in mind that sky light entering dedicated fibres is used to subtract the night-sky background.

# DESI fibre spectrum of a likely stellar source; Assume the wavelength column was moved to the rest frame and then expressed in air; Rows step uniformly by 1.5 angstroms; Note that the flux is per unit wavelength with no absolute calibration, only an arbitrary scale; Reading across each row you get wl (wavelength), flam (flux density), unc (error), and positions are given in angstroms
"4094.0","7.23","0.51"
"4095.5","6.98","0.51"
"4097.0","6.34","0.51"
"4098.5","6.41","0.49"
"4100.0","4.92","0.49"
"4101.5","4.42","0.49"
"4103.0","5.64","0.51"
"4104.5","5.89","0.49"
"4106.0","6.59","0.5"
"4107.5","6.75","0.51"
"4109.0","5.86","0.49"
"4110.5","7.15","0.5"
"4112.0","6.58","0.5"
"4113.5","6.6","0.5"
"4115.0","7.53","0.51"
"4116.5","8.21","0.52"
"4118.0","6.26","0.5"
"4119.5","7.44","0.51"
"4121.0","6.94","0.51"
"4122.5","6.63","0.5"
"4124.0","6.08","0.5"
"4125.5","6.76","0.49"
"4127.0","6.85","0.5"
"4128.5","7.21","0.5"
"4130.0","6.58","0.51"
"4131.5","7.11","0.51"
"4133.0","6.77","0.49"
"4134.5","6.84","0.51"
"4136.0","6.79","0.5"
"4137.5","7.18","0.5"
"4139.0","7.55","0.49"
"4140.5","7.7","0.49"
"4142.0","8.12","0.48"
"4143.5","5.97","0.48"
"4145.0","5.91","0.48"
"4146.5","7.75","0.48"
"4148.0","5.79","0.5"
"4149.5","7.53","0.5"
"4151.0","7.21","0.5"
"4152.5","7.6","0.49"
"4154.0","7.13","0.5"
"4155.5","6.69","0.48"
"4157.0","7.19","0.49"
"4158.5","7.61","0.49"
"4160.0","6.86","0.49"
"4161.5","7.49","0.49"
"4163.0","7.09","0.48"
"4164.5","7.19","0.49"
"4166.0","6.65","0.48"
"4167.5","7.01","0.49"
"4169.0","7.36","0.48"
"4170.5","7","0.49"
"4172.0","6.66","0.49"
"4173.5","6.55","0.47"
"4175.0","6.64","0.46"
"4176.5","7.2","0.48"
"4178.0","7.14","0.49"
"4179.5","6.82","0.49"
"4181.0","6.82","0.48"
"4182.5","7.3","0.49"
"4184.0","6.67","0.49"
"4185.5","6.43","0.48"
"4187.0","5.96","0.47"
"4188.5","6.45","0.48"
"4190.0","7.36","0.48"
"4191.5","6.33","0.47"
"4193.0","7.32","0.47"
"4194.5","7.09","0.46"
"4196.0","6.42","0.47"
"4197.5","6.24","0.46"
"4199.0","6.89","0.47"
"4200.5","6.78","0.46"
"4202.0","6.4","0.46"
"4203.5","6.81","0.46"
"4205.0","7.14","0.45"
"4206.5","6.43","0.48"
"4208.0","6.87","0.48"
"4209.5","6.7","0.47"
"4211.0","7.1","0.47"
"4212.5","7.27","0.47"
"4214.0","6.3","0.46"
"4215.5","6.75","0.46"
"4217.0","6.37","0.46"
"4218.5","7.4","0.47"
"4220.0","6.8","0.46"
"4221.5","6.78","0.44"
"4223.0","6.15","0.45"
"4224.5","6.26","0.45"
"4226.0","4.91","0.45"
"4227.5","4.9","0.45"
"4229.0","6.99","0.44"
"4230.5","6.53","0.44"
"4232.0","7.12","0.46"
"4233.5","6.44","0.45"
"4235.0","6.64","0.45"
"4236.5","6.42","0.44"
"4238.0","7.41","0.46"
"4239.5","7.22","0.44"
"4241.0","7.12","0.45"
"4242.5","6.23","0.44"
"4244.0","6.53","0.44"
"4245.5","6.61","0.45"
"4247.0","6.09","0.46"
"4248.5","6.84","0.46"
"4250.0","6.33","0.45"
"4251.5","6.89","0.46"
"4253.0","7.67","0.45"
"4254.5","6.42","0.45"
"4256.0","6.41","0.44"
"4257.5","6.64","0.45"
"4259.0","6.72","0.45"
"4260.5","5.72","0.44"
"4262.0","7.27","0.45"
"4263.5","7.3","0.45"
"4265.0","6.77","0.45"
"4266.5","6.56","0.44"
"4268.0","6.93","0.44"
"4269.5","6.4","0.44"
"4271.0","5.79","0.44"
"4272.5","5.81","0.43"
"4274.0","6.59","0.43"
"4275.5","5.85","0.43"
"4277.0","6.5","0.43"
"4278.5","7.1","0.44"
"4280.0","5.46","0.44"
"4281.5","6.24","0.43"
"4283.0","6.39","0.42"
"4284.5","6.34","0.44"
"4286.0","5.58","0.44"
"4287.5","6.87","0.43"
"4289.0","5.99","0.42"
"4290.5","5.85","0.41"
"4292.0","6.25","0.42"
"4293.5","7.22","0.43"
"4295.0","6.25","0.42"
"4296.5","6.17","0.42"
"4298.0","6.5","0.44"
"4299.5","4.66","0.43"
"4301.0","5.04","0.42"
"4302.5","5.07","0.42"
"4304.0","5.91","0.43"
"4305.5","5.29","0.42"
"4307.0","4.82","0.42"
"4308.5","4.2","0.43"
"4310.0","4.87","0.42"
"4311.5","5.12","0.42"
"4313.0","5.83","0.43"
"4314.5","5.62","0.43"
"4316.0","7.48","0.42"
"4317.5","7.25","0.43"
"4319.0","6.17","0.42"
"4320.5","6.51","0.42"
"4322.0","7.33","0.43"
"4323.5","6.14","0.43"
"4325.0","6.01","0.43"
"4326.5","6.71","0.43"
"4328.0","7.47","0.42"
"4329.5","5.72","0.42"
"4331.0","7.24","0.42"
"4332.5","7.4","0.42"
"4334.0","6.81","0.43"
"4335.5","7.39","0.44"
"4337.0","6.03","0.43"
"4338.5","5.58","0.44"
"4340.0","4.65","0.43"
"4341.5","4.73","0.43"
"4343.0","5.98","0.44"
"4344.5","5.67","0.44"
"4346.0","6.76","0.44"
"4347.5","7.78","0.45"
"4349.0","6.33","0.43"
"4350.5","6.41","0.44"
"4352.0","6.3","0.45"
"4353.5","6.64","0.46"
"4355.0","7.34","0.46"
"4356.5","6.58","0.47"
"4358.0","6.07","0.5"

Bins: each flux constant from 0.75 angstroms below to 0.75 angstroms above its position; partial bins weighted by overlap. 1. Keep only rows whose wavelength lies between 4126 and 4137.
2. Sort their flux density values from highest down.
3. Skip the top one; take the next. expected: 7.11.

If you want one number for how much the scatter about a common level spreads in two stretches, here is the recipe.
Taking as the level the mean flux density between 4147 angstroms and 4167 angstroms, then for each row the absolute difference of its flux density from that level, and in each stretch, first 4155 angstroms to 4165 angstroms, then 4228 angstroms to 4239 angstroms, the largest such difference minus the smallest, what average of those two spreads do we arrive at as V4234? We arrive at 0.6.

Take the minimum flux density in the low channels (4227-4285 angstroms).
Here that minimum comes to 4.9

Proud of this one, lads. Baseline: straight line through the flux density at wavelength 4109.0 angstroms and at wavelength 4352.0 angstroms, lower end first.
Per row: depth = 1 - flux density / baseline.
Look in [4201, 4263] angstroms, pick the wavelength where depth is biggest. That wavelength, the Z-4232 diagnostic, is 4227.5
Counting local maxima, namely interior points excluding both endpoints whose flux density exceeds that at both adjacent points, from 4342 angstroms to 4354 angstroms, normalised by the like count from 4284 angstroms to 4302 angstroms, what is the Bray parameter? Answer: 0.67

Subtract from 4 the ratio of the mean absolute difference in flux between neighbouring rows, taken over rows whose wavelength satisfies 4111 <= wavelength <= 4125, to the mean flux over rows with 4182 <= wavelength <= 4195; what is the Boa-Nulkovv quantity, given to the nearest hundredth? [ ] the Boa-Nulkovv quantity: 3.89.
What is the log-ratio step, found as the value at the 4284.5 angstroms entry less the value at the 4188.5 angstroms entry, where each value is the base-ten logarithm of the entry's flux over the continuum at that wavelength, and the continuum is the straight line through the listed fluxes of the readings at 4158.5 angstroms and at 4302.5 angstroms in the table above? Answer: 0.11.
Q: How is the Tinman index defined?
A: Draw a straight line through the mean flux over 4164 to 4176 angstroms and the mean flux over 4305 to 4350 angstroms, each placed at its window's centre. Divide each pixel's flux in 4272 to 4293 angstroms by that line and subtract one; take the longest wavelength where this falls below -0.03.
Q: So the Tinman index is 4290.5 angstroms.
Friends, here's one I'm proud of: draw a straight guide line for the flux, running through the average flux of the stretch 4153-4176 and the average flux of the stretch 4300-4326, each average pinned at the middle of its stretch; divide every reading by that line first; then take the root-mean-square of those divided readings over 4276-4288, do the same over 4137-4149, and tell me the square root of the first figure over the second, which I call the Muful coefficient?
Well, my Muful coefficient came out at 1.03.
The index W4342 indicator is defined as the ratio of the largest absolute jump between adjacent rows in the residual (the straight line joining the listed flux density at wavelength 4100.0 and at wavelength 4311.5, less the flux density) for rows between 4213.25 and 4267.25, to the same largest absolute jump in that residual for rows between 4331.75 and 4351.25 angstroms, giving 1.4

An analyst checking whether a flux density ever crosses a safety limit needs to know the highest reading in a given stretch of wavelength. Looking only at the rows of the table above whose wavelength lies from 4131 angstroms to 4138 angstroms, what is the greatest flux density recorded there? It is 7.18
